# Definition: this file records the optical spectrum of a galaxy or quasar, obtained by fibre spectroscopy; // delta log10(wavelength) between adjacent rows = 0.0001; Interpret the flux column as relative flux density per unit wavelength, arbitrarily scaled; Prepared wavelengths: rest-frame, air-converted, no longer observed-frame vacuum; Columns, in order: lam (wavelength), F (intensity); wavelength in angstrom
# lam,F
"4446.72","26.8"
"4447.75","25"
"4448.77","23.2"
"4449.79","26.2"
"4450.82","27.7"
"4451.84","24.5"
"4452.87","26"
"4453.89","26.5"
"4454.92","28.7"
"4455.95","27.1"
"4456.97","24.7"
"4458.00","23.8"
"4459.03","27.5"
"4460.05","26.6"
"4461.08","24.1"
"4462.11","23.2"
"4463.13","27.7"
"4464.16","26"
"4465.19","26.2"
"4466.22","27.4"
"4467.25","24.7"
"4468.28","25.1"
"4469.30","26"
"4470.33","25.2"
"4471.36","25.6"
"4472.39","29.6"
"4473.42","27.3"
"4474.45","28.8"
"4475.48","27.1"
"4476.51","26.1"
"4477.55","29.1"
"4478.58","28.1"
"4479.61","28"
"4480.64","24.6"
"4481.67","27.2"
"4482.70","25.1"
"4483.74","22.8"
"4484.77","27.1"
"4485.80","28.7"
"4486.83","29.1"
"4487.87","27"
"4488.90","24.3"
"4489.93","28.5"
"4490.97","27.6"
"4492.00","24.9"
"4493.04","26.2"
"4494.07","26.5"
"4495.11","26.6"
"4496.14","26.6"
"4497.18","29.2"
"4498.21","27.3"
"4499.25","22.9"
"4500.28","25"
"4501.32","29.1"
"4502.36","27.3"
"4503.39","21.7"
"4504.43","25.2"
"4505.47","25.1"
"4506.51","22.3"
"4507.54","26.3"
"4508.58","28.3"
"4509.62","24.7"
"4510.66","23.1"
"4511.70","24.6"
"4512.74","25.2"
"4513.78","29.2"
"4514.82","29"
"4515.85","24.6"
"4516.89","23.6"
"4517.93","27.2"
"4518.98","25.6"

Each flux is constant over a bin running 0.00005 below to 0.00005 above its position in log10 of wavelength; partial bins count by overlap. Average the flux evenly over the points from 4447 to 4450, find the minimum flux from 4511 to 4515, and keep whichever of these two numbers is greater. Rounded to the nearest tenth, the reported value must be 24.8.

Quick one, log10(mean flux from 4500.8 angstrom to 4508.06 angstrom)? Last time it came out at 1.403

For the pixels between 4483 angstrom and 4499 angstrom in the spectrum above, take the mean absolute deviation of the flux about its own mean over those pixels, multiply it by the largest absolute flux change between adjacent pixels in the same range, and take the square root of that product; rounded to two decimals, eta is 2.38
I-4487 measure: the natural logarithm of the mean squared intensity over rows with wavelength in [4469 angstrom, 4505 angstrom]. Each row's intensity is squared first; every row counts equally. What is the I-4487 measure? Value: 6.57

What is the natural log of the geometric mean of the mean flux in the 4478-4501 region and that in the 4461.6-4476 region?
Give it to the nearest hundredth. 3.28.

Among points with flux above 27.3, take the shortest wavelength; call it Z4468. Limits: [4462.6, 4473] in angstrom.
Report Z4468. 4463.13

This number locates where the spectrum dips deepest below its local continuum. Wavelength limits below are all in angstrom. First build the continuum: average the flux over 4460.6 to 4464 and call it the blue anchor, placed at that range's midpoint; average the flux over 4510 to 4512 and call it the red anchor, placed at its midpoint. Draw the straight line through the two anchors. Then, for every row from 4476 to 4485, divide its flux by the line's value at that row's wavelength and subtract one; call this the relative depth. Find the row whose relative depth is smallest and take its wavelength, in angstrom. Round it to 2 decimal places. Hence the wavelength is 4483.74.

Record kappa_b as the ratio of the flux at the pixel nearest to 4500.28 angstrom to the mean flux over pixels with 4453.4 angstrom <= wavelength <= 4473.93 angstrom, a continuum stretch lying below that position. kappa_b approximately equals 0.96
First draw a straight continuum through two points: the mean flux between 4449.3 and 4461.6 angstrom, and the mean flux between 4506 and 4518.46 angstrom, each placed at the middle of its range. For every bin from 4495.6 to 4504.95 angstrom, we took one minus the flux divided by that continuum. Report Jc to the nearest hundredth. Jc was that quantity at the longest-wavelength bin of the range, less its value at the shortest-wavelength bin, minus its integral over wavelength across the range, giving 0.15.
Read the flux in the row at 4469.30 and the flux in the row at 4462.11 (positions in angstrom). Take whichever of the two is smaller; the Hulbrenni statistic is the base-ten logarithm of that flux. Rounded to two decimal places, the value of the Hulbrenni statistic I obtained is 1.37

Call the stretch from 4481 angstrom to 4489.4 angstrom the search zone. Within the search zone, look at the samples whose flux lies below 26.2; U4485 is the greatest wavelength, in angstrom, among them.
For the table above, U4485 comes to 4488.90 angstrom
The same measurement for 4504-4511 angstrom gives 4510.66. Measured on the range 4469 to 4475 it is 4471.36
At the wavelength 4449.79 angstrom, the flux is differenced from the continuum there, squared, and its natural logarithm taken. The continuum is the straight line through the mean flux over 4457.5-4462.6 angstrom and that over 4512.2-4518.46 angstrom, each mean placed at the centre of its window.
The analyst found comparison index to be 0.7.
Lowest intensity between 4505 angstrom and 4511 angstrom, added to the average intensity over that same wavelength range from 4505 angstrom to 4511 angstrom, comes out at 47.3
